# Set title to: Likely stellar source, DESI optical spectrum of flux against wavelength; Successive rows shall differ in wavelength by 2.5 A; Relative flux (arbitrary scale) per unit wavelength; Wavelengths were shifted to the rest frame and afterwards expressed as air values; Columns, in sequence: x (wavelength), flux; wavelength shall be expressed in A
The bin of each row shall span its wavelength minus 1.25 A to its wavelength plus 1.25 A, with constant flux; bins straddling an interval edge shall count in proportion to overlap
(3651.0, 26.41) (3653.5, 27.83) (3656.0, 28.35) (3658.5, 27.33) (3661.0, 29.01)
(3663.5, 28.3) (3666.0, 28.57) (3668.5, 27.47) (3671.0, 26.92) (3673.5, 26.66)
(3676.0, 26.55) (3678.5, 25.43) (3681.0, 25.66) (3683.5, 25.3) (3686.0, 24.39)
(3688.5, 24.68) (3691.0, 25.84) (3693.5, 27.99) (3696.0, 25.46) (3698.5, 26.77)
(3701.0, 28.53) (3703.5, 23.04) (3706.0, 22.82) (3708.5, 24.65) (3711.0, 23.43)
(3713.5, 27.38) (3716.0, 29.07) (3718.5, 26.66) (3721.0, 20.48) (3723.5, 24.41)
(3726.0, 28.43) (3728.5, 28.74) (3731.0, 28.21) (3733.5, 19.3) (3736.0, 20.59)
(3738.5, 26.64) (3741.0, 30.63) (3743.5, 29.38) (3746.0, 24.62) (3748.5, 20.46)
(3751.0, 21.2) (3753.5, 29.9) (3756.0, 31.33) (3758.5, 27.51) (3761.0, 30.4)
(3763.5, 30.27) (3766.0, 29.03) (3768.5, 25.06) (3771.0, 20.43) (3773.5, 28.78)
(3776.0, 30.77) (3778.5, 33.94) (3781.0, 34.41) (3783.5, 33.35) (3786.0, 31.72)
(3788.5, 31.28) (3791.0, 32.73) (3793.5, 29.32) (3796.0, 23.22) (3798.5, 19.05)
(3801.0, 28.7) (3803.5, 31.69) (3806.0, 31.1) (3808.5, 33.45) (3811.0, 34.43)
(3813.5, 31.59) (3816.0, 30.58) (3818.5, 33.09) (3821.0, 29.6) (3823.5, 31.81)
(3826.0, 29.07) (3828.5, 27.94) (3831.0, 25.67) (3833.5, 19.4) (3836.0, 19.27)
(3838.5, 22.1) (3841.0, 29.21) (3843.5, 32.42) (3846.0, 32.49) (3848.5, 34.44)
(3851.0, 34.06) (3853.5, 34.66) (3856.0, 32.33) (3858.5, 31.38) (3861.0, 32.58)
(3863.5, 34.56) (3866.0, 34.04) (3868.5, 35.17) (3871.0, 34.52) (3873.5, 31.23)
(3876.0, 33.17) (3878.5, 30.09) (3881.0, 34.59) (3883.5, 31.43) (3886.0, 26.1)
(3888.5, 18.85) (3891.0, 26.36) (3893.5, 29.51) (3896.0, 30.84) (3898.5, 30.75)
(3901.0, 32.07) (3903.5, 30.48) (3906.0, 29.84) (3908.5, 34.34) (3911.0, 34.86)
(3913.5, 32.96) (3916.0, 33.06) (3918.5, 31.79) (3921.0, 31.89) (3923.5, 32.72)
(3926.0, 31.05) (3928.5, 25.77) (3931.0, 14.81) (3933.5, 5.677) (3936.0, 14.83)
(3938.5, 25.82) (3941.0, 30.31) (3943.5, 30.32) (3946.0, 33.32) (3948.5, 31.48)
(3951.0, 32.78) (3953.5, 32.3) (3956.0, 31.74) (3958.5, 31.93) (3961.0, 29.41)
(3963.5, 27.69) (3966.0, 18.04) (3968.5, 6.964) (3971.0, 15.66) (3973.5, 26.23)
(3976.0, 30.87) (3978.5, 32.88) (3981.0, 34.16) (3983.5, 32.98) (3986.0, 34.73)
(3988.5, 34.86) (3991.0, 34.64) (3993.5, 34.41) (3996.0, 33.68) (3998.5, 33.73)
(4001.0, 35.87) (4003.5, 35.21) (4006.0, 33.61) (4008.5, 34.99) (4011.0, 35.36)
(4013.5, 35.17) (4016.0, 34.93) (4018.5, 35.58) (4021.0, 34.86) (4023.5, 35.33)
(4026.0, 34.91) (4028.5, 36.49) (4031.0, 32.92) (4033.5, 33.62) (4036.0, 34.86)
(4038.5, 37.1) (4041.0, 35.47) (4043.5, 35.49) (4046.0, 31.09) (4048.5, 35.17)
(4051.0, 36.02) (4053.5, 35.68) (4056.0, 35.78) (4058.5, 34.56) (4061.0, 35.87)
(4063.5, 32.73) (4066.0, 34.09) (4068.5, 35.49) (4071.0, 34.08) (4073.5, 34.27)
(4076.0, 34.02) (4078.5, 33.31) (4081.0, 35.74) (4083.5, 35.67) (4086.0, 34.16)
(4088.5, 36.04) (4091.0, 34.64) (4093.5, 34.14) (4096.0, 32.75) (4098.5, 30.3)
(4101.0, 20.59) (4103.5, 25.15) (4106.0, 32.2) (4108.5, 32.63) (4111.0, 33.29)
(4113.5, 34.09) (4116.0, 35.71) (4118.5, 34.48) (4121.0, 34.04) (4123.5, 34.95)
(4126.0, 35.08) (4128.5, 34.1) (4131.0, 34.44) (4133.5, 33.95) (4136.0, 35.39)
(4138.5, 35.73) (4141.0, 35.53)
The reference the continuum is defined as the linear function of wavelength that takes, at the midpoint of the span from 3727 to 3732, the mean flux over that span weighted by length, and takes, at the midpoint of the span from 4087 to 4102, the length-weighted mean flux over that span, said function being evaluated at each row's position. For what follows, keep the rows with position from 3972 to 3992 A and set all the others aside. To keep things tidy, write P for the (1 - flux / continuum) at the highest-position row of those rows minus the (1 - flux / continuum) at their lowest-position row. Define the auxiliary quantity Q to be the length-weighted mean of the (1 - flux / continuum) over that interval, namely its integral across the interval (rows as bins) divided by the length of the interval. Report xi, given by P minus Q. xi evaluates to -0.21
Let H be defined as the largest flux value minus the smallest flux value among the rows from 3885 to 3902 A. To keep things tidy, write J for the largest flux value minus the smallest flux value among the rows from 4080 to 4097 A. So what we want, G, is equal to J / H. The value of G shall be 0.2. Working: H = 13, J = 3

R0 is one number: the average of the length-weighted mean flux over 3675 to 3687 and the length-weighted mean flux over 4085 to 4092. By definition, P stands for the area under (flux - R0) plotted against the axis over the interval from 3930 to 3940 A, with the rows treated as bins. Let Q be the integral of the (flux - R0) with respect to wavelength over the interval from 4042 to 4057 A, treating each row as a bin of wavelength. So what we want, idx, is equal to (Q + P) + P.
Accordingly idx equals -221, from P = -146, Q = 70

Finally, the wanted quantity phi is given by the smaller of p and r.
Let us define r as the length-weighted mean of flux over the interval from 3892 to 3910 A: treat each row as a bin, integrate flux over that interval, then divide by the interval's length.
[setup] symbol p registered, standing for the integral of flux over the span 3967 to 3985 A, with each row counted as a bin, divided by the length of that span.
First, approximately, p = 25.7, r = 31.1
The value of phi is 26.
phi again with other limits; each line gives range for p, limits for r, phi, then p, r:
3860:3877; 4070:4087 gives 34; 33.6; 34.5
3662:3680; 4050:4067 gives 27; 27.1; 35.0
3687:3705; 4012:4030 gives 26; 26.0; 35.3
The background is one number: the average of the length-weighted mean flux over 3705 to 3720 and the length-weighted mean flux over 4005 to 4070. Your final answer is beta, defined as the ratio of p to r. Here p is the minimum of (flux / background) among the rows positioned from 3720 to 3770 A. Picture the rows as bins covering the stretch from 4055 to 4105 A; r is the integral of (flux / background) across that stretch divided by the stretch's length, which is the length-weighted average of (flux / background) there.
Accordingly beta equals 0.58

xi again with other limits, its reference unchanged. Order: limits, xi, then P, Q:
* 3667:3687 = 0.05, 0.11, 0.07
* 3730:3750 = 0.15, 0.28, 0.13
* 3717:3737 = 0.09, 0.22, 0.13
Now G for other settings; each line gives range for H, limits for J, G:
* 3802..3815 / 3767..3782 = 4.2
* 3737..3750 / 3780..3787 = 0.3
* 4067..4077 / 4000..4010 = 1.5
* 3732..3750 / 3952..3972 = 2.2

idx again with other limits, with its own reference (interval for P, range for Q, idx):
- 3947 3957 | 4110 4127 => 111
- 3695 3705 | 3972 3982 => -83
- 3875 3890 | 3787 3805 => -77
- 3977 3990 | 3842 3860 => 146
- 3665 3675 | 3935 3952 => -86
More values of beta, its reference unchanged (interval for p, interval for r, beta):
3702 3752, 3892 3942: 0.69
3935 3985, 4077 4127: 0.21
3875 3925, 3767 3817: 0.63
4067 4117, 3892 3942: 0.73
